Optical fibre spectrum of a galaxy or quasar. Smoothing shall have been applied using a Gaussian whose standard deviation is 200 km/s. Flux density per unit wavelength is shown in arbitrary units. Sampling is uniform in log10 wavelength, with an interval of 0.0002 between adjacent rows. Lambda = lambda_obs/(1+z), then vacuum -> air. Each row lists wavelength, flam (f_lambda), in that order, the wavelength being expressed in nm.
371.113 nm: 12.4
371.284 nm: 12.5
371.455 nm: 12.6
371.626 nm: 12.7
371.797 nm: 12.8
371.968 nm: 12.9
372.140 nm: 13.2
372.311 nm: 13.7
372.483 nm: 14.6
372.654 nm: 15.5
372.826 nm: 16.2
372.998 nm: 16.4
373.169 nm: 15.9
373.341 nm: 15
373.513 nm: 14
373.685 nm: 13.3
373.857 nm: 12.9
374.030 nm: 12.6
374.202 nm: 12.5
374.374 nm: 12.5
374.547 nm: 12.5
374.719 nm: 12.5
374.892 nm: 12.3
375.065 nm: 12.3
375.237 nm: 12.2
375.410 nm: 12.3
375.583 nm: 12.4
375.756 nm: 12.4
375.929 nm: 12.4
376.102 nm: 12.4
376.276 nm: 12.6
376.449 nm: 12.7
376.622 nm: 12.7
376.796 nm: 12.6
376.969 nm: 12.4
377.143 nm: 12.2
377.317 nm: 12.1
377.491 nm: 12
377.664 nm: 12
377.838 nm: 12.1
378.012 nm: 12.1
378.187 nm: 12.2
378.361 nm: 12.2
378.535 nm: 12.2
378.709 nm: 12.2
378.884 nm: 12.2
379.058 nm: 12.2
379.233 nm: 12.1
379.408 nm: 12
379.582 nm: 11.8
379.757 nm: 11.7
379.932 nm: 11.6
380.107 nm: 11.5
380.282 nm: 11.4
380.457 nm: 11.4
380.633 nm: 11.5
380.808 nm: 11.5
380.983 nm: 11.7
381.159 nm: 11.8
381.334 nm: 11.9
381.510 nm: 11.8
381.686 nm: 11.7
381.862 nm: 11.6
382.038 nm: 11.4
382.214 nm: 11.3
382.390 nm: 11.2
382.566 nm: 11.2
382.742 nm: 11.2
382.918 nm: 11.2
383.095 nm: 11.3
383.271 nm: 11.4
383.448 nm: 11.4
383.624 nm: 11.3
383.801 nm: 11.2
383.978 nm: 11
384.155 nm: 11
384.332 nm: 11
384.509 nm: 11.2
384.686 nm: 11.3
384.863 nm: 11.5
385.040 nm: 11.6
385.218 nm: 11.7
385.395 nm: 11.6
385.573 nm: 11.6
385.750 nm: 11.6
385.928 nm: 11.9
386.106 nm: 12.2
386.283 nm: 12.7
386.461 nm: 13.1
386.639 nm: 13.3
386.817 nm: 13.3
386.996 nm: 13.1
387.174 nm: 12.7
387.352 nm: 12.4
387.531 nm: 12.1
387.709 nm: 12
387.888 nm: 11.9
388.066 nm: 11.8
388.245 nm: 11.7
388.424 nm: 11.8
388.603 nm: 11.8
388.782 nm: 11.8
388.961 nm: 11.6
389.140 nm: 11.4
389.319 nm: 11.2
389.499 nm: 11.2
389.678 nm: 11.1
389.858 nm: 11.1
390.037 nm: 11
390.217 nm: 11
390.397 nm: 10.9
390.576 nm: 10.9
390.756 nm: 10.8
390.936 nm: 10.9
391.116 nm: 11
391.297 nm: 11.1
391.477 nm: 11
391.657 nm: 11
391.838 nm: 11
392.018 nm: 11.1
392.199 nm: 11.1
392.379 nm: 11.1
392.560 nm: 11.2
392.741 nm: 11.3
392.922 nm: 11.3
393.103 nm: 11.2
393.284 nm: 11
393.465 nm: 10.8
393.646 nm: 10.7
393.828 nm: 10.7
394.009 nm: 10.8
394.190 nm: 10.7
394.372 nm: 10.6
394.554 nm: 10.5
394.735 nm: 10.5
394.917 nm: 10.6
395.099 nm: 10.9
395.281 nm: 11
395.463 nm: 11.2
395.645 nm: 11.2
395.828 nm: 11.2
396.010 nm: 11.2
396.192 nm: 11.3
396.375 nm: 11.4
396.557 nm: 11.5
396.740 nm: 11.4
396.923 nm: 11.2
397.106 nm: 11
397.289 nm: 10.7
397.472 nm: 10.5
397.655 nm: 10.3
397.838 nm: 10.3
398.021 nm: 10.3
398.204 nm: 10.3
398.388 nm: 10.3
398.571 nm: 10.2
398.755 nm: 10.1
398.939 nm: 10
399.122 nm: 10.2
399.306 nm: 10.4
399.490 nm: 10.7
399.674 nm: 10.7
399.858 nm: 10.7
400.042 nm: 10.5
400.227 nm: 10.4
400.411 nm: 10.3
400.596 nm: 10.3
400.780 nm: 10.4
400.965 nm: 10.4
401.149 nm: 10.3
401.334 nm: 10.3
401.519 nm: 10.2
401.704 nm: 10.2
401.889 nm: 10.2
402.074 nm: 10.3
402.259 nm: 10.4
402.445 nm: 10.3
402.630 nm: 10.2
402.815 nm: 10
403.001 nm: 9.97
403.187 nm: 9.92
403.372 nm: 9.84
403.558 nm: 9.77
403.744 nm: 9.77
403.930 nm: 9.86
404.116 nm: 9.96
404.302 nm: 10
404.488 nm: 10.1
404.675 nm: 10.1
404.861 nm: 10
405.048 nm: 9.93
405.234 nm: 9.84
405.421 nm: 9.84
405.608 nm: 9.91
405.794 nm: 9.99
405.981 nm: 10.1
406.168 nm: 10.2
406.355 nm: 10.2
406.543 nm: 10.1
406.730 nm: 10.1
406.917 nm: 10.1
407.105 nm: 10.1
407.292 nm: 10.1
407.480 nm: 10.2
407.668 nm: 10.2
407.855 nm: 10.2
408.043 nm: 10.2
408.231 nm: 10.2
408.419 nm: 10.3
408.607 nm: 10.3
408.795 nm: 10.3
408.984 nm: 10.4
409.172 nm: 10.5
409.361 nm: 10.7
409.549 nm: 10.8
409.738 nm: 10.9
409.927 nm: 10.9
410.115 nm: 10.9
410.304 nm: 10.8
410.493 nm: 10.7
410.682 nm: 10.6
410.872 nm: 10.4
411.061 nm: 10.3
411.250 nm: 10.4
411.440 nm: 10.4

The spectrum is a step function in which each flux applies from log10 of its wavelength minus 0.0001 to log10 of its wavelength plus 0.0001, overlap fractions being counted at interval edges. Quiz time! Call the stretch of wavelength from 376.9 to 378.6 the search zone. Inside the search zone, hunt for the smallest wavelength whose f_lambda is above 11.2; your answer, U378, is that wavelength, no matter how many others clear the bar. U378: 376.969 nm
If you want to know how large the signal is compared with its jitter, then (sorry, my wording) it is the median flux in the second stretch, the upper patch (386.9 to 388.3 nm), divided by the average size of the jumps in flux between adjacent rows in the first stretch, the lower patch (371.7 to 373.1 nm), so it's 23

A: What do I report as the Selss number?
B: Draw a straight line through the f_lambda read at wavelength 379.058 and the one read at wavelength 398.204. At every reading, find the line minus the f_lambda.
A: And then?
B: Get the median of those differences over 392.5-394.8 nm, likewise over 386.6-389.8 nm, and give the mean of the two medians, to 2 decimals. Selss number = -0.29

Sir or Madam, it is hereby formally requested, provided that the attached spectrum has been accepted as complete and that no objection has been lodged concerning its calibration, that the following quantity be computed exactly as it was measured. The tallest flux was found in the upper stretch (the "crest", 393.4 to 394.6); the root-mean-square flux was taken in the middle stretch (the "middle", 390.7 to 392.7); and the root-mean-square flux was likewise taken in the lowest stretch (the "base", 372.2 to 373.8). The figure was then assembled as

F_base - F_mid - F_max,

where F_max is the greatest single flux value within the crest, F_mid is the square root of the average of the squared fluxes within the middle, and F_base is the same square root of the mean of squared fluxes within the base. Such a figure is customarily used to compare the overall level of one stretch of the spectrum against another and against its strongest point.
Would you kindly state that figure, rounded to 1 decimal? -6.8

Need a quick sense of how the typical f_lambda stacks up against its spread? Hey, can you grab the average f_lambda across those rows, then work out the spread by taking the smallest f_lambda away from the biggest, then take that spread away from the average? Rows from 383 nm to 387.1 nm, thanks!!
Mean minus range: 9.5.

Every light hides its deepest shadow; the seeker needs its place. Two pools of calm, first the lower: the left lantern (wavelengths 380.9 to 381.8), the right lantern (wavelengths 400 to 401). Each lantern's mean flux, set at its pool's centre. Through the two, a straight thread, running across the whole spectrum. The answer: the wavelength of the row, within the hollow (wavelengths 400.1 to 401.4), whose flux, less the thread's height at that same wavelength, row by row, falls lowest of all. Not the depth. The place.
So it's 400.411 nm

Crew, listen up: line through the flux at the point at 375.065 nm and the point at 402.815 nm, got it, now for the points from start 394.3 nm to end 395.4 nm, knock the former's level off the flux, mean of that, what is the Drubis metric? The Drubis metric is 0.0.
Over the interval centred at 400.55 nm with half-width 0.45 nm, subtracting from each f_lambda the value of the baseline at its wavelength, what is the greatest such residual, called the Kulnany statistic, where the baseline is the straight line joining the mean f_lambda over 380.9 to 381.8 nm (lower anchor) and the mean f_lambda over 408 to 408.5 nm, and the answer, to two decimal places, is -0.25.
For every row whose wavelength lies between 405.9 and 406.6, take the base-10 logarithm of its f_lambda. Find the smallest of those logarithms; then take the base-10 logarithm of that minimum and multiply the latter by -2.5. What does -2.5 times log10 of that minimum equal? 0.00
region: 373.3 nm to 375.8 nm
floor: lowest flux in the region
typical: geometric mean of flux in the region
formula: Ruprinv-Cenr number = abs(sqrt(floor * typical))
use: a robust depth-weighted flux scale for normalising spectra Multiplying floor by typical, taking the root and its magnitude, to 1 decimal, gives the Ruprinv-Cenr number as 12.5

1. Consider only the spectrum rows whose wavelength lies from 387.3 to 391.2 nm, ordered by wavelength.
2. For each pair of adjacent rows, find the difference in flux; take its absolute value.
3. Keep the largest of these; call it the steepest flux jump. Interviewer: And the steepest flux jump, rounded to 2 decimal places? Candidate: 0.30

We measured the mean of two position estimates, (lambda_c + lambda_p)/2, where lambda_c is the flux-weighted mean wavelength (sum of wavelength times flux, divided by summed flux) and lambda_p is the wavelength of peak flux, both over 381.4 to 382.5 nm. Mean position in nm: 381.73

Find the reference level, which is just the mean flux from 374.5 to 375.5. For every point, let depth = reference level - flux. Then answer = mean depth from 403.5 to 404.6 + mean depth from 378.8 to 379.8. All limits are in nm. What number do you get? 2.8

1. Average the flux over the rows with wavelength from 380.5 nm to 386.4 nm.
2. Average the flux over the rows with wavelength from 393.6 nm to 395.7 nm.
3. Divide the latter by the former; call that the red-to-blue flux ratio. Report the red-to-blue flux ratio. 0.94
